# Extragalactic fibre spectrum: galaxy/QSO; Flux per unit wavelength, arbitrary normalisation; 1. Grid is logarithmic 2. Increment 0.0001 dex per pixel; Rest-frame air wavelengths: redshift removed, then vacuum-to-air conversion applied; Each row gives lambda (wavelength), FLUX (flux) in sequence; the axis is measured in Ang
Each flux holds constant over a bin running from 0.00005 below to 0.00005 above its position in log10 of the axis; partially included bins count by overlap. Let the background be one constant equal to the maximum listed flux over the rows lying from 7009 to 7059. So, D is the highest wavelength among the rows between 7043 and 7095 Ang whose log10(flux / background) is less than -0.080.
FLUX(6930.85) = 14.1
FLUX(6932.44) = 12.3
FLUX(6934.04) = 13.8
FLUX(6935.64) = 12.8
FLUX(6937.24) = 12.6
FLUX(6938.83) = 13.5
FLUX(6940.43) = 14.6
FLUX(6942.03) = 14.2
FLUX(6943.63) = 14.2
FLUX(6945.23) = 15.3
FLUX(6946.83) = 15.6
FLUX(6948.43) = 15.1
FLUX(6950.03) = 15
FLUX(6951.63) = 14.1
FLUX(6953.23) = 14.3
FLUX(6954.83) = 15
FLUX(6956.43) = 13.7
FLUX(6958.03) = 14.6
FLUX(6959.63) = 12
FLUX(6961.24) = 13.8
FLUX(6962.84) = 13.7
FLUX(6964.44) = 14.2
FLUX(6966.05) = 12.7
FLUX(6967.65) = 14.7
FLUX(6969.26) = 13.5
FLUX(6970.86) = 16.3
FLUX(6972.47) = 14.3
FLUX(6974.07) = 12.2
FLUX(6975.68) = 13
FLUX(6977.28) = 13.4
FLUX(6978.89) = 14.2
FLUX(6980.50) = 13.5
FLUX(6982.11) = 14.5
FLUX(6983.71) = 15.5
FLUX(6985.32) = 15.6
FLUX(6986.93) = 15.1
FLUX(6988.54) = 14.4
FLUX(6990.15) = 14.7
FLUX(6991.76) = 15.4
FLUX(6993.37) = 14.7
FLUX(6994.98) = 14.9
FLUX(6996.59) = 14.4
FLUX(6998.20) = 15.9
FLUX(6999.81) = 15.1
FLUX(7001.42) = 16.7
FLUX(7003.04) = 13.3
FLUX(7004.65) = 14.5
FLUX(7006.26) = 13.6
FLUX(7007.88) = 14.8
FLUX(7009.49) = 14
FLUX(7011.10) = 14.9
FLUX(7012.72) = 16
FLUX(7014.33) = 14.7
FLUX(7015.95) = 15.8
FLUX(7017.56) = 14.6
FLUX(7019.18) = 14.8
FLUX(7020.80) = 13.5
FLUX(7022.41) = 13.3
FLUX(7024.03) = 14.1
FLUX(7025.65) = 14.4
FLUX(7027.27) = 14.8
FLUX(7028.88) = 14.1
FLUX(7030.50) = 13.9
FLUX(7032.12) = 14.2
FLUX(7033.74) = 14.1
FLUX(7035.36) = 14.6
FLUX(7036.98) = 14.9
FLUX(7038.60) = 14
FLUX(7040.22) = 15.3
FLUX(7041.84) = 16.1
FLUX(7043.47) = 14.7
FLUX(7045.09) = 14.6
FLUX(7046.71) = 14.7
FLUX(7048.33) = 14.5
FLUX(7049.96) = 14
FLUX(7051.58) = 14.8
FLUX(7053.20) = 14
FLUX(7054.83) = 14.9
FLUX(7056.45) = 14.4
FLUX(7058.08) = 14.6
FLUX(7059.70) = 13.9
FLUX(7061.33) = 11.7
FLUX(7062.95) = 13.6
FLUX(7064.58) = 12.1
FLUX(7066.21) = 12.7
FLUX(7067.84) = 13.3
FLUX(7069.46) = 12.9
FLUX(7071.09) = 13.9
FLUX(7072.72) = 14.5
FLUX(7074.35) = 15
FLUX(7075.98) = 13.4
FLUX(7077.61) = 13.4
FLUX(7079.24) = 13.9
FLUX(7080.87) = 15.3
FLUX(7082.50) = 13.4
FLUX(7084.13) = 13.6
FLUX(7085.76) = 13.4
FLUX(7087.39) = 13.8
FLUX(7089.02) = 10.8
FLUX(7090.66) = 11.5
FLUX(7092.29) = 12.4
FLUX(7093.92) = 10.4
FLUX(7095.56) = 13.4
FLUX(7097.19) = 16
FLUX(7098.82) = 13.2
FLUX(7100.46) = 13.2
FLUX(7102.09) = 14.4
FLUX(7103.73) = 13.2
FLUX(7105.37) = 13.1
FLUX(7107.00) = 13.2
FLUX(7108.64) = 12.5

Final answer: 7093.92 Ang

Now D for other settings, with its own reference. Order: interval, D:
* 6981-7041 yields 7022.41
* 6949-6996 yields 6975.68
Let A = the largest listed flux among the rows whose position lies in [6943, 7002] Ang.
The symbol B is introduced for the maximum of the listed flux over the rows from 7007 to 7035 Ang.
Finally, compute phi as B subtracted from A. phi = 0.7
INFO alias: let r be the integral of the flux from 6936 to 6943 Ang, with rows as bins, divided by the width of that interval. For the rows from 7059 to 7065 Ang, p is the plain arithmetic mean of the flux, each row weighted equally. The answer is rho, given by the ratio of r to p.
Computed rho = 1.07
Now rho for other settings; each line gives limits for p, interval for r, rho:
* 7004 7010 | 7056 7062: 0.96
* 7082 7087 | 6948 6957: 1.08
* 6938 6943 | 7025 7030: 1.02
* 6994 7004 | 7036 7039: 0.96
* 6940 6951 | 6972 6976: 0.88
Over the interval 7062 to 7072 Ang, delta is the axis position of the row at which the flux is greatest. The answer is 7071.09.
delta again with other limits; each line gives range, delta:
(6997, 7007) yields 7001.42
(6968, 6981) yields 6970.86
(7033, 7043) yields 7041.84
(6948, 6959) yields 6948.43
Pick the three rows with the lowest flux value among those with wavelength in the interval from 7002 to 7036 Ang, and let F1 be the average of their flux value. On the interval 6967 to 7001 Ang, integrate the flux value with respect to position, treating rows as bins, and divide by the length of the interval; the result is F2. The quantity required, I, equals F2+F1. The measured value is 27.9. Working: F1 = 13.4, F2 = 14.6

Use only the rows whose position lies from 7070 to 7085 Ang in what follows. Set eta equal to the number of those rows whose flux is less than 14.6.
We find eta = 7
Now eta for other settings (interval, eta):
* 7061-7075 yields 8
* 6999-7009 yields 3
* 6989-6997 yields 1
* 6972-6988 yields 7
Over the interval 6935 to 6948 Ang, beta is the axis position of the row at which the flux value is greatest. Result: 6946.83 Ang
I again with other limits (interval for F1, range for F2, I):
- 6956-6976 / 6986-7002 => 27.4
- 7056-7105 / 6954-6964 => 24.7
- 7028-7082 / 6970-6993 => 26.6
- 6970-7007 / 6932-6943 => 26.3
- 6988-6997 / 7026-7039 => 28.8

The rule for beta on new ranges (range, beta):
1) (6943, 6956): 6946.83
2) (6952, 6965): 6954.83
